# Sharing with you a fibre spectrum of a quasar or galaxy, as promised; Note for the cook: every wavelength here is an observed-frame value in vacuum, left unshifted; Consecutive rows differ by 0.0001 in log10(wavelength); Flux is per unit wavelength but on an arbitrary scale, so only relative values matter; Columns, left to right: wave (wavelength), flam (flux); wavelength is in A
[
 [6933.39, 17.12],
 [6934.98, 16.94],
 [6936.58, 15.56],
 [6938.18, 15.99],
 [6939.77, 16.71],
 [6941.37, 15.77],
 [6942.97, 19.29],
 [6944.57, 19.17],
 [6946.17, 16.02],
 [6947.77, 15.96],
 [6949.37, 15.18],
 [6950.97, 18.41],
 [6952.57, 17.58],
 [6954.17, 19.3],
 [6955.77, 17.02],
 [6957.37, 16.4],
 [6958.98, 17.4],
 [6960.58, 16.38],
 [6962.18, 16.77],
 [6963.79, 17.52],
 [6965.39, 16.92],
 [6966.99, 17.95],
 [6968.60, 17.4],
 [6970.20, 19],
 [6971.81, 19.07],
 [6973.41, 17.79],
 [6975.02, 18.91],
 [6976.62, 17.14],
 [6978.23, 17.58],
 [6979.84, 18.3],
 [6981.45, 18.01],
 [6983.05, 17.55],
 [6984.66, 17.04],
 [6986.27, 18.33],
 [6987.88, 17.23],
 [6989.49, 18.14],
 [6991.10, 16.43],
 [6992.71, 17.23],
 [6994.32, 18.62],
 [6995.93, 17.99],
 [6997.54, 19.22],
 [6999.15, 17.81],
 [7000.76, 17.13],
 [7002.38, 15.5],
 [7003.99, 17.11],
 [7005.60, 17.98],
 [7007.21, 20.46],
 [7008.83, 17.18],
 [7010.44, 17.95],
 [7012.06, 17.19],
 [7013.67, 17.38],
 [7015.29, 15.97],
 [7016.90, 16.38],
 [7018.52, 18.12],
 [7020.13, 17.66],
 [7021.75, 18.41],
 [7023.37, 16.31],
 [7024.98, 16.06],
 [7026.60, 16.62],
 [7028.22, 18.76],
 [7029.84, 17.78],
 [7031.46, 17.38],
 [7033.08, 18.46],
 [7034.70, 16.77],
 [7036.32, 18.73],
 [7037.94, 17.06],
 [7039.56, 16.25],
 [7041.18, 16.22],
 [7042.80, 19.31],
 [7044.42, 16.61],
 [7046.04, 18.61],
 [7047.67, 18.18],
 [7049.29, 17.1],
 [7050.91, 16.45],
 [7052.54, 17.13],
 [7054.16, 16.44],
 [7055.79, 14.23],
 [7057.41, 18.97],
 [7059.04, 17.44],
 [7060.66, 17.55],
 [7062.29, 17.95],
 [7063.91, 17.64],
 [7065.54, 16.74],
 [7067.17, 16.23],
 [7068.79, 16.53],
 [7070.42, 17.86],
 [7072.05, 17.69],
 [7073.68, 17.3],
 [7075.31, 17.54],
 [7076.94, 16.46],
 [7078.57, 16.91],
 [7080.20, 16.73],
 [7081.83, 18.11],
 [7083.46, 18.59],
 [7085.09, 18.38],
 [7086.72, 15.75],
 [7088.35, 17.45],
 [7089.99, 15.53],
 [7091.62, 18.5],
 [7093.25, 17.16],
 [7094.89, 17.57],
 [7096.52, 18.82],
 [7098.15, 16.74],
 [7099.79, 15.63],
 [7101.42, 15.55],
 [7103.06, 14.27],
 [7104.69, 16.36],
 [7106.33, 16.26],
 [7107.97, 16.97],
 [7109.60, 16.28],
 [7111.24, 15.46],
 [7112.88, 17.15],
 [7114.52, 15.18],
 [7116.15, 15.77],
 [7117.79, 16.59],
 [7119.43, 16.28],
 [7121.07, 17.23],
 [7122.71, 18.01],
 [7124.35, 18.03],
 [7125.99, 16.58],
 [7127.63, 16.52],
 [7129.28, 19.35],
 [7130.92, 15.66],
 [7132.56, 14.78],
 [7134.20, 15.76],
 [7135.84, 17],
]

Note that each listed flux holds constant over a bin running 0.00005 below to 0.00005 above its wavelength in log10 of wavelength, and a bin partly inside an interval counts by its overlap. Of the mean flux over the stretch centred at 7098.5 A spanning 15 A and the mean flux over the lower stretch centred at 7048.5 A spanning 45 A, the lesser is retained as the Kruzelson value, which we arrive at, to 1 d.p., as 16.7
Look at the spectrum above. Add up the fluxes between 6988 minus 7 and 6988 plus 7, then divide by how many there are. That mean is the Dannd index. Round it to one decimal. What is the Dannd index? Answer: 17.6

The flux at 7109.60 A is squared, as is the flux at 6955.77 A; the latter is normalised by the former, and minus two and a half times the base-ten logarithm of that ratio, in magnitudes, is -0.10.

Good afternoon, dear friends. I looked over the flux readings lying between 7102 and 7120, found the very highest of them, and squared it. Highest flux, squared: 294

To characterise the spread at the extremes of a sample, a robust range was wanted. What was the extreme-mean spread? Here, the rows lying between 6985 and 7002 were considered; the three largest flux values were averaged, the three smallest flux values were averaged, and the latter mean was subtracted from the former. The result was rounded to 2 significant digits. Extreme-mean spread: 1.8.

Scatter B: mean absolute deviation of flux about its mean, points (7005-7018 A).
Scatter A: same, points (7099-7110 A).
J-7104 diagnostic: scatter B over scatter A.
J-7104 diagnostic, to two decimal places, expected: 1.44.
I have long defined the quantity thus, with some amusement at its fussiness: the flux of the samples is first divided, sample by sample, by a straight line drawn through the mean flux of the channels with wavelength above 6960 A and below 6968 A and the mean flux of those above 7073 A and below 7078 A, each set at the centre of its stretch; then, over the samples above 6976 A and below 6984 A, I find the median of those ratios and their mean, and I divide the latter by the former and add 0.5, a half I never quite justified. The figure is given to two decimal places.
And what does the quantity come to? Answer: 1.51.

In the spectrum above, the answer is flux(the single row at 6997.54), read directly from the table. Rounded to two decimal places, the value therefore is 19.22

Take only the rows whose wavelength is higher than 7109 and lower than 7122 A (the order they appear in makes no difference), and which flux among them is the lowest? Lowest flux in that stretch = 15.18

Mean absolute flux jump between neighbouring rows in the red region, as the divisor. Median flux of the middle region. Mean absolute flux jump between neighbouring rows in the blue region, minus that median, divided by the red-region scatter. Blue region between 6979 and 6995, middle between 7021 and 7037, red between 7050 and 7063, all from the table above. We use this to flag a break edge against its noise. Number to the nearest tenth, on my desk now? -11.2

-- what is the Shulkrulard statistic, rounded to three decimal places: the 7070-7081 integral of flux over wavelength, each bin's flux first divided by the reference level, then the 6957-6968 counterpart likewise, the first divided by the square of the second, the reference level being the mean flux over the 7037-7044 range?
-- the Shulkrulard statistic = 0.092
